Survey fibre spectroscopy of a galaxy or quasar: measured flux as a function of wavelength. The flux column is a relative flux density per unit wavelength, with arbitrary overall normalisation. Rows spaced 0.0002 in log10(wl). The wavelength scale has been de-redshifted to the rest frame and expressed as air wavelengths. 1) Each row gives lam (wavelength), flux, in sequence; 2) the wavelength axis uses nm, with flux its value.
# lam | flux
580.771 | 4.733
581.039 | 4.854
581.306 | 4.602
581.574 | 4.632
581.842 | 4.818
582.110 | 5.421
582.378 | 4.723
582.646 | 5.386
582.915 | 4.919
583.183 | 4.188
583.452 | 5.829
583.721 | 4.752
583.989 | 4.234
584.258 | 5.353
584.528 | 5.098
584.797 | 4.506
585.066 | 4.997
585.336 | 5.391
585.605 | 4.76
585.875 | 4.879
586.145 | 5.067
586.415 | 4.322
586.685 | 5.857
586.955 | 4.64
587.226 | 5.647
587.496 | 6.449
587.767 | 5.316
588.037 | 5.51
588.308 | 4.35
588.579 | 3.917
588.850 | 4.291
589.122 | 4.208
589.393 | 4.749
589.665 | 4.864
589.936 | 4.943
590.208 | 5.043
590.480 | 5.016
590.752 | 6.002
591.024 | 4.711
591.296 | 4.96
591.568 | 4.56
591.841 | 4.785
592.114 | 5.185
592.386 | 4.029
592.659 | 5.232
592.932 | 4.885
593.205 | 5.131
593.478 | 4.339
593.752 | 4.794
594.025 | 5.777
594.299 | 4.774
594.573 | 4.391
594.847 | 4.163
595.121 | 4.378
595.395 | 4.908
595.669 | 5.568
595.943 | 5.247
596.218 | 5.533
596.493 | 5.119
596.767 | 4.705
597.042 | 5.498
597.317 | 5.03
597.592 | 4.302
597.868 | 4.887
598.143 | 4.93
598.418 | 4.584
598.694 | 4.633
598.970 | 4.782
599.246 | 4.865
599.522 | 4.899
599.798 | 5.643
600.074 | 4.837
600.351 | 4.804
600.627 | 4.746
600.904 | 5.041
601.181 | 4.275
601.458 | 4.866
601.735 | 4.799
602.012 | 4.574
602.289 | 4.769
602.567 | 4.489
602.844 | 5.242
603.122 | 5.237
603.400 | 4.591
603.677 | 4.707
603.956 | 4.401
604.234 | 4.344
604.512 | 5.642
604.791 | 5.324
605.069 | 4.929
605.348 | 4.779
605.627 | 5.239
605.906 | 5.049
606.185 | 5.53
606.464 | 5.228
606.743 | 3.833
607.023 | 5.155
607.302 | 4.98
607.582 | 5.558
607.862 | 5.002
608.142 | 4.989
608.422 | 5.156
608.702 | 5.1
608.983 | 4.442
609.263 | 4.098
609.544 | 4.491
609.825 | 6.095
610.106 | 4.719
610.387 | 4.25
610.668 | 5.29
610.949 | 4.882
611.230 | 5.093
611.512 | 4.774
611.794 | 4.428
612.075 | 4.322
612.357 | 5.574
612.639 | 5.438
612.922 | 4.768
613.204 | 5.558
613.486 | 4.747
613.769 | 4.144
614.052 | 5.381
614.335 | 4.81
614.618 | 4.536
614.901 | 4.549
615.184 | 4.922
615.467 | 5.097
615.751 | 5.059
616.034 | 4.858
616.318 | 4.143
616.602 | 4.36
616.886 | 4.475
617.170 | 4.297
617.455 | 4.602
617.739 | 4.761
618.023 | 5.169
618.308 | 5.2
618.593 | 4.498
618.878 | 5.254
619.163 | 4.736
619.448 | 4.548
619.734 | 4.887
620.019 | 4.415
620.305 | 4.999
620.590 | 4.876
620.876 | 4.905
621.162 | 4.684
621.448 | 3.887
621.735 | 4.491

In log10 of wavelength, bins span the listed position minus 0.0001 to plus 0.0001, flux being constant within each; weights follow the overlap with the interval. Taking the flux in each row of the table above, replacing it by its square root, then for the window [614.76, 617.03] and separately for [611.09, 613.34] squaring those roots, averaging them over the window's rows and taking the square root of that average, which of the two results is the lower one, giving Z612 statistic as 2.16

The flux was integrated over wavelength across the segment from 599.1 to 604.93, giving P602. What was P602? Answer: 28.3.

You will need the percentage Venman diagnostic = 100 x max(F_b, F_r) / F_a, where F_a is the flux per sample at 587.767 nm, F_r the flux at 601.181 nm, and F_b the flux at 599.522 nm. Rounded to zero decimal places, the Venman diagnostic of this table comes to 92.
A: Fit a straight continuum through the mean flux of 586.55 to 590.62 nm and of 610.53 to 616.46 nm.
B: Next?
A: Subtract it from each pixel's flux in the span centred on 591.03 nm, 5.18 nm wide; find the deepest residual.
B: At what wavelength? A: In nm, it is 588.579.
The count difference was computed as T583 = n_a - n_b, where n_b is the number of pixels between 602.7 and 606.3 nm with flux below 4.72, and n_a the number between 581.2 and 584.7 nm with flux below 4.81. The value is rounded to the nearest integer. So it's 2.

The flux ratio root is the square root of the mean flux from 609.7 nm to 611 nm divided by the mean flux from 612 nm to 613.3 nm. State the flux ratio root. 0.99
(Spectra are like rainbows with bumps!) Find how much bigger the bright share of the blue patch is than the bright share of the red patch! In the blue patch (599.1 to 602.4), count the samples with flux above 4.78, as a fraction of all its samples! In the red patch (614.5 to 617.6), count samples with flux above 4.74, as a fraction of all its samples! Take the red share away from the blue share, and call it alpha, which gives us 0.30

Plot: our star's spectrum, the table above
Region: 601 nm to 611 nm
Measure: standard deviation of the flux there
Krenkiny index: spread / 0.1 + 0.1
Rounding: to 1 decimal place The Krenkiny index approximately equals 4.8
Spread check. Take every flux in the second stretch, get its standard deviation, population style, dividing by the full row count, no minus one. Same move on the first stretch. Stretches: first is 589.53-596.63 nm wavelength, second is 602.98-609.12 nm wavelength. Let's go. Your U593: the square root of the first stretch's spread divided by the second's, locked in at 1.0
